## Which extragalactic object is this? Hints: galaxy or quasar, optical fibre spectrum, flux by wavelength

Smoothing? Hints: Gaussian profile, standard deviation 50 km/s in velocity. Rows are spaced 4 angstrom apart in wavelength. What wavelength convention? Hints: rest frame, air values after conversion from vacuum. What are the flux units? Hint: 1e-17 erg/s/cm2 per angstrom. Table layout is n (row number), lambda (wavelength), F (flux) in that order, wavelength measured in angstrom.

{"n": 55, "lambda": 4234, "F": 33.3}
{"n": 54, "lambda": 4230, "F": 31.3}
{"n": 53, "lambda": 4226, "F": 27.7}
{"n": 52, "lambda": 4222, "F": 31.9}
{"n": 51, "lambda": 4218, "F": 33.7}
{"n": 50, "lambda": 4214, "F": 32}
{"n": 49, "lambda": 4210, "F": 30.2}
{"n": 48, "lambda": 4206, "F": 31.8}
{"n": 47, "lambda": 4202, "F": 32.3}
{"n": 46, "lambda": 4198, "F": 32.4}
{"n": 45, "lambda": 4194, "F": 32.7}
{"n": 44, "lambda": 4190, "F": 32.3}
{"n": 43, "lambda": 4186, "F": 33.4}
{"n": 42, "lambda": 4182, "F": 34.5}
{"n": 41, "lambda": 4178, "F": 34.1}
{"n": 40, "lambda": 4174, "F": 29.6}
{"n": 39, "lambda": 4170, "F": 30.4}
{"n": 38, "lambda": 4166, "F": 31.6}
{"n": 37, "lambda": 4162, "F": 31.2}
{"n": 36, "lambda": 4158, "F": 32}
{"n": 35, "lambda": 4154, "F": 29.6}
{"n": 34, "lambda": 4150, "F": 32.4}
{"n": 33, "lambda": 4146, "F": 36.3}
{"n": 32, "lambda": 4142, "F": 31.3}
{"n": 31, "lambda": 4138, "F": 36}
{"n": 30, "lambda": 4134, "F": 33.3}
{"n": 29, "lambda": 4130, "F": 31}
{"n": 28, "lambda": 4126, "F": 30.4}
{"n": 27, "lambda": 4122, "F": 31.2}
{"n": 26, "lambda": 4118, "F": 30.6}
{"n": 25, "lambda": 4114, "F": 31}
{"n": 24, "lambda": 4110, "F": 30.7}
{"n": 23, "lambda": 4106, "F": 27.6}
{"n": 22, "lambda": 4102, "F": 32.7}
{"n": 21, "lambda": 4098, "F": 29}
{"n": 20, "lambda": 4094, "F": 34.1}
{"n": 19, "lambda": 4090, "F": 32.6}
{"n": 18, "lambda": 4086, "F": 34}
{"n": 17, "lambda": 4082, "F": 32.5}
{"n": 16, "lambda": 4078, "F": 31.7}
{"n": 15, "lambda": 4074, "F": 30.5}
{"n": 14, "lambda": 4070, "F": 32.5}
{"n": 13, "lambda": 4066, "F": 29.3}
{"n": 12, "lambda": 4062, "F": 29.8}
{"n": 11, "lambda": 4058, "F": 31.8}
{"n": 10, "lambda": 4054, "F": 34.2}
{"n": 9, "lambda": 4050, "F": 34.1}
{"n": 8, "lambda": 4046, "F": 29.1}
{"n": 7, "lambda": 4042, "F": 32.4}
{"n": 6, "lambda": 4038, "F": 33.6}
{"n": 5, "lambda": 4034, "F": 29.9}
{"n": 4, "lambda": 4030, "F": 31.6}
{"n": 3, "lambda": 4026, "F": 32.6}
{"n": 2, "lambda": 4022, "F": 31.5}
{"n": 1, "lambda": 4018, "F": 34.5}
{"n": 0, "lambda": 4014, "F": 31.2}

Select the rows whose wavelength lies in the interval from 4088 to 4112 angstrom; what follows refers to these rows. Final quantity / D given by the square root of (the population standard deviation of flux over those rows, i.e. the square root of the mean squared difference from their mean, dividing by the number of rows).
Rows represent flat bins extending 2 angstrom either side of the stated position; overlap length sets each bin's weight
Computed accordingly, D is 1.5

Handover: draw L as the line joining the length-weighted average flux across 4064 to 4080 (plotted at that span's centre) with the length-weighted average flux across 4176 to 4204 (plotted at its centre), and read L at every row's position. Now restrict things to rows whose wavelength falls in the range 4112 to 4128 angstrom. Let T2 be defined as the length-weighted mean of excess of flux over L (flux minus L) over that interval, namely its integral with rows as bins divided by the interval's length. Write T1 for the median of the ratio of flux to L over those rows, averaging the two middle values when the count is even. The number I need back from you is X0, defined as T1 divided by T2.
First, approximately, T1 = 0.969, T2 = -1.1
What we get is -0.9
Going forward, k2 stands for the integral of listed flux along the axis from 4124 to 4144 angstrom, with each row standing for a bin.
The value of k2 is 648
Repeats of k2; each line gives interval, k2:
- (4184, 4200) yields 523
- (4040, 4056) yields 519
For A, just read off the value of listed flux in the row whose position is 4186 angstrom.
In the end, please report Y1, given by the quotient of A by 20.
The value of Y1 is 1.67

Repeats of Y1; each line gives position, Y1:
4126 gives 1.52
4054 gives 1.71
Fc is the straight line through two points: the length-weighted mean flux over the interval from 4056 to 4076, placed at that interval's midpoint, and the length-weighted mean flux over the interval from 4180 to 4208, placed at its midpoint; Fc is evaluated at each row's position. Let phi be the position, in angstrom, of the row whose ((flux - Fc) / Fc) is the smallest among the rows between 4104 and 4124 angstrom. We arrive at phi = 4106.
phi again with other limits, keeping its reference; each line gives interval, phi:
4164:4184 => 4174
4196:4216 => 4210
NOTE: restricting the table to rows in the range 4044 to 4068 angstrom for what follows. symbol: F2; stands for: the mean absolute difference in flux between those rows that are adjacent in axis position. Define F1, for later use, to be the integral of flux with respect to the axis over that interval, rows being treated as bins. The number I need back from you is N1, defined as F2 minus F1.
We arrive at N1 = -751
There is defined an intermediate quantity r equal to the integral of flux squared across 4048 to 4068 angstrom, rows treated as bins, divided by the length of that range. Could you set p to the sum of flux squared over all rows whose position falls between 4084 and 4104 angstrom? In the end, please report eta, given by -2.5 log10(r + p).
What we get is -9.50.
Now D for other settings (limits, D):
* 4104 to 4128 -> 1.1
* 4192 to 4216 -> 0.9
